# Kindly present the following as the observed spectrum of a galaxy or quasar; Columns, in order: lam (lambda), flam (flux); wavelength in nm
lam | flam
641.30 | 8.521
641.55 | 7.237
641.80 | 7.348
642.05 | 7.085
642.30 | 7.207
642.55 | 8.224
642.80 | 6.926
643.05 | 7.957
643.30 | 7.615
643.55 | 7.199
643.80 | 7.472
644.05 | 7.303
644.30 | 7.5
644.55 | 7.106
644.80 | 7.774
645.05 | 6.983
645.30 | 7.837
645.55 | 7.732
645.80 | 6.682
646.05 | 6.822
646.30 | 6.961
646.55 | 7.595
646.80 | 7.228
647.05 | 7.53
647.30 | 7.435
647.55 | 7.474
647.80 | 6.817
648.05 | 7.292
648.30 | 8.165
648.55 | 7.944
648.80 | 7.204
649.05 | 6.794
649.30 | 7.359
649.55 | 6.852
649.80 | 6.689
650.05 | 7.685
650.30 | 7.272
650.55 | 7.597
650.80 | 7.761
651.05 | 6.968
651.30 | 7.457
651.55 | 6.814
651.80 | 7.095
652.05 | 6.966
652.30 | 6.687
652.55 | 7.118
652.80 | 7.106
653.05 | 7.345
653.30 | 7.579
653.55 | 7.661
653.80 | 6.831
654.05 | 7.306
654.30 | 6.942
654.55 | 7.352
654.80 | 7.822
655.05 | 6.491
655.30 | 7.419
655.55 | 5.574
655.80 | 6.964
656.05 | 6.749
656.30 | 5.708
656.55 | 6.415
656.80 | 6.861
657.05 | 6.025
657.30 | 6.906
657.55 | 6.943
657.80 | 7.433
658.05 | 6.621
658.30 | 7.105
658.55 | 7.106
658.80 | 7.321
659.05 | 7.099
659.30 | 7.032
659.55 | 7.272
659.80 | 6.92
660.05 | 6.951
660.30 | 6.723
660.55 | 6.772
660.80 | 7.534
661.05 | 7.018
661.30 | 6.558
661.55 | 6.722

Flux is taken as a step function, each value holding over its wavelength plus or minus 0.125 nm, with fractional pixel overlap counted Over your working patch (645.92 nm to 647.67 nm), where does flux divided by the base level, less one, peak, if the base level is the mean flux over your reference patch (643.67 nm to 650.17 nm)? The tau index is 646.55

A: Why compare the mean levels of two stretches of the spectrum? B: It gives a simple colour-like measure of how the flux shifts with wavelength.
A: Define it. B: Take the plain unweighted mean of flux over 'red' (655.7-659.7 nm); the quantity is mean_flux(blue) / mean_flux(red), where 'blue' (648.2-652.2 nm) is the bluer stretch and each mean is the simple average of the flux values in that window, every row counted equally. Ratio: 1.06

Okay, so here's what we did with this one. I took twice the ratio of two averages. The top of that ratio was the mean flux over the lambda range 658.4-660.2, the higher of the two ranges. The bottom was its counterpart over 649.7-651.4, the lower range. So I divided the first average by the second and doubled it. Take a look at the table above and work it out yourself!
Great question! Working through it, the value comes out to 1.93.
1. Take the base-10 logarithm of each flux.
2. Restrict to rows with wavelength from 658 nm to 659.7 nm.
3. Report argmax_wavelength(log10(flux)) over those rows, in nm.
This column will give 658.80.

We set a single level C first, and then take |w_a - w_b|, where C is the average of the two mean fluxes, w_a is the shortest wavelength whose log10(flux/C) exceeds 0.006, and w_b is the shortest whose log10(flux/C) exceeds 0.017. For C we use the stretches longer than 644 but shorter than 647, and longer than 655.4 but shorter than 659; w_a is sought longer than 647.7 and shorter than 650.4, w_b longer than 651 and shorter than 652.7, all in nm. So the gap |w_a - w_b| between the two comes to 3.25 nm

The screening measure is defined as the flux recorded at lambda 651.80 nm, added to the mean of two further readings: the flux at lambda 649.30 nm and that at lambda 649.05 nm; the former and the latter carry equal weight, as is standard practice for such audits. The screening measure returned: 14.2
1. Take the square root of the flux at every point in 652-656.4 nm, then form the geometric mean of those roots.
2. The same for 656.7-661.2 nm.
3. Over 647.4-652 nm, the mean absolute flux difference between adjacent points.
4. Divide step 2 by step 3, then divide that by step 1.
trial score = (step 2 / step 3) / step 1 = 2.0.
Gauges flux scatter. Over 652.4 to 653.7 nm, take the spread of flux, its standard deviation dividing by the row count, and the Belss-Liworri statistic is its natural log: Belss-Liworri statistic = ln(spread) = -1.47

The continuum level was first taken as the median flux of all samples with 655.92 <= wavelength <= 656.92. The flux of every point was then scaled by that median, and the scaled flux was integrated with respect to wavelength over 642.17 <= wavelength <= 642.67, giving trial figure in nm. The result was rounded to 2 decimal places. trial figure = 0.59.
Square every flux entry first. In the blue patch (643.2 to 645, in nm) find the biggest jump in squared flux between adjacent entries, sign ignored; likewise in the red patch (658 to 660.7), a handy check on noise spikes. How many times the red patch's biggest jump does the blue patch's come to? 1.5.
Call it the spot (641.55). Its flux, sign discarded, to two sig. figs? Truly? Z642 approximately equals 7.2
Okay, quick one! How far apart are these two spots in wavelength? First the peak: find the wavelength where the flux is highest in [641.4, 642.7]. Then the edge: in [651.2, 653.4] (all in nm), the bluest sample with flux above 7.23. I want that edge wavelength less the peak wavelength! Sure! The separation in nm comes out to 8.75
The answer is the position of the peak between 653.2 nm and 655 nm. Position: 654.80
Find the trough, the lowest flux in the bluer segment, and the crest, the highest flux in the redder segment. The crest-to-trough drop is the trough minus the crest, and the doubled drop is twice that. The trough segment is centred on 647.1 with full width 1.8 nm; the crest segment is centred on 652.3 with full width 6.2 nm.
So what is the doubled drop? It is -2.0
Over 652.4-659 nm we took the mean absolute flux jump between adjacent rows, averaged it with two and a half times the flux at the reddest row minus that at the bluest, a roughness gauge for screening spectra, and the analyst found 0.55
